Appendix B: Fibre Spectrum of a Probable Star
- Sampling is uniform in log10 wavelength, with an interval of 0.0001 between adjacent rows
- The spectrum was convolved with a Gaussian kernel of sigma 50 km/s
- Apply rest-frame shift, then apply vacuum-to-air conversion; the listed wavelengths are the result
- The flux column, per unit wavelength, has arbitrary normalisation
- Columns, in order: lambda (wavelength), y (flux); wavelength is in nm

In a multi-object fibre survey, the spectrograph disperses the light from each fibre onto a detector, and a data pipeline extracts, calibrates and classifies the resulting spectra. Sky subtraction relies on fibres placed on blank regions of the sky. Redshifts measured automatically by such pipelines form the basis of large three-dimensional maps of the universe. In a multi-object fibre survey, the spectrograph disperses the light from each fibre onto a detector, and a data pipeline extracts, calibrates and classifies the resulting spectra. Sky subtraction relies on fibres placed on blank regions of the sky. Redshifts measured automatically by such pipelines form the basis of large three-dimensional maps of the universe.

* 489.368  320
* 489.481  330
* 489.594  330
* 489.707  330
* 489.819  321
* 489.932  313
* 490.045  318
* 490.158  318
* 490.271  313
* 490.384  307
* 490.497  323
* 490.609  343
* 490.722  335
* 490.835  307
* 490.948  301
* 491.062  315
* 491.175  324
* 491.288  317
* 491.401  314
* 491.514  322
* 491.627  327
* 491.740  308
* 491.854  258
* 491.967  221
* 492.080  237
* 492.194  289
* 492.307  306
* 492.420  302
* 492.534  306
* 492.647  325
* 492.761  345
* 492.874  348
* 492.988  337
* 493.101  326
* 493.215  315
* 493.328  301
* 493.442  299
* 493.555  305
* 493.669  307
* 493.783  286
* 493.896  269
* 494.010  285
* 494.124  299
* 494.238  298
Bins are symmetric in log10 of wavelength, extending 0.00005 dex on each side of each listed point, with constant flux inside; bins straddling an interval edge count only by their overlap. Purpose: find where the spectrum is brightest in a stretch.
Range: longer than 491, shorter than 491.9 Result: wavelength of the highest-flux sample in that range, 491.627 nm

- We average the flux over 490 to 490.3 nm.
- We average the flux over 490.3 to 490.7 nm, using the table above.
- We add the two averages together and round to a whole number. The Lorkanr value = 641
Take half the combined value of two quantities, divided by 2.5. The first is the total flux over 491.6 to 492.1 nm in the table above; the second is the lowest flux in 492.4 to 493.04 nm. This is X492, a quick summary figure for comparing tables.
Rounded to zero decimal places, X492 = 331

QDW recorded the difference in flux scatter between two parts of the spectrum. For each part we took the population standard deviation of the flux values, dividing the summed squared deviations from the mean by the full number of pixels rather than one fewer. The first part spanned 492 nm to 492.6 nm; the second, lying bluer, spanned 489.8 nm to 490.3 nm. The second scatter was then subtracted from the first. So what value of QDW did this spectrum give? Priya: 23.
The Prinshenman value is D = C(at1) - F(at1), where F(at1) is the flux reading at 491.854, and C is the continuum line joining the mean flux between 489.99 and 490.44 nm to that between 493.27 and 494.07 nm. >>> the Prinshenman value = 46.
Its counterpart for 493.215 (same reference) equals -19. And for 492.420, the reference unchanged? -1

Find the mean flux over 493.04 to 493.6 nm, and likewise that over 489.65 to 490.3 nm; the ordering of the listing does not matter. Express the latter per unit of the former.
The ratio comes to 1.03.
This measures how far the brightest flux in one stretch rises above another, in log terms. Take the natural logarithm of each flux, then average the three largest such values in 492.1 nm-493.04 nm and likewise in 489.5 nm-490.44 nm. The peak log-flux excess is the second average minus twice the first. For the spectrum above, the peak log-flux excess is -5.89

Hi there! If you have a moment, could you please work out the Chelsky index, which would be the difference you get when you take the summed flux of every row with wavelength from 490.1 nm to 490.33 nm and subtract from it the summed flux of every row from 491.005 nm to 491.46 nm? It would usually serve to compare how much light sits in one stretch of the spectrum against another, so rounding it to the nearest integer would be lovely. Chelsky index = -639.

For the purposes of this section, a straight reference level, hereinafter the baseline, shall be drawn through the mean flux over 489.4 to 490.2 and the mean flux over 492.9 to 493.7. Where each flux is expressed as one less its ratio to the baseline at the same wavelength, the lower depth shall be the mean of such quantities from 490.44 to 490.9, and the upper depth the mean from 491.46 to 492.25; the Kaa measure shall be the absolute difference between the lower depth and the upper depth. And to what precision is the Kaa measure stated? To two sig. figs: 0.14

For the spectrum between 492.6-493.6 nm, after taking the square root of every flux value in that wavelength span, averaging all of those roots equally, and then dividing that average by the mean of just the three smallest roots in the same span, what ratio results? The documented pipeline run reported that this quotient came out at 1.03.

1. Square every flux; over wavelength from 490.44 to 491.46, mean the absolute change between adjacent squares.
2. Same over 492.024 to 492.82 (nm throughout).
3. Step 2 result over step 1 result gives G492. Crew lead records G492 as 1.5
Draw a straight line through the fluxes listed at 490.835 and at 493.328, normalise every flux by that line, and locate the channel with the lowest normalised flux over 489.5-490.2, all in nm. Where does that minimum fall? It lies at 489.932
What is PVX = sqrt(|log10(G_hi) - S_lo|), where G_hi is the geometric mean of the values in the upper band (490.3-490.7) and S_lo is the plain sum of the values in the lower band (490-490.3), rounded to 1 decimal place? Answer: 30.8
